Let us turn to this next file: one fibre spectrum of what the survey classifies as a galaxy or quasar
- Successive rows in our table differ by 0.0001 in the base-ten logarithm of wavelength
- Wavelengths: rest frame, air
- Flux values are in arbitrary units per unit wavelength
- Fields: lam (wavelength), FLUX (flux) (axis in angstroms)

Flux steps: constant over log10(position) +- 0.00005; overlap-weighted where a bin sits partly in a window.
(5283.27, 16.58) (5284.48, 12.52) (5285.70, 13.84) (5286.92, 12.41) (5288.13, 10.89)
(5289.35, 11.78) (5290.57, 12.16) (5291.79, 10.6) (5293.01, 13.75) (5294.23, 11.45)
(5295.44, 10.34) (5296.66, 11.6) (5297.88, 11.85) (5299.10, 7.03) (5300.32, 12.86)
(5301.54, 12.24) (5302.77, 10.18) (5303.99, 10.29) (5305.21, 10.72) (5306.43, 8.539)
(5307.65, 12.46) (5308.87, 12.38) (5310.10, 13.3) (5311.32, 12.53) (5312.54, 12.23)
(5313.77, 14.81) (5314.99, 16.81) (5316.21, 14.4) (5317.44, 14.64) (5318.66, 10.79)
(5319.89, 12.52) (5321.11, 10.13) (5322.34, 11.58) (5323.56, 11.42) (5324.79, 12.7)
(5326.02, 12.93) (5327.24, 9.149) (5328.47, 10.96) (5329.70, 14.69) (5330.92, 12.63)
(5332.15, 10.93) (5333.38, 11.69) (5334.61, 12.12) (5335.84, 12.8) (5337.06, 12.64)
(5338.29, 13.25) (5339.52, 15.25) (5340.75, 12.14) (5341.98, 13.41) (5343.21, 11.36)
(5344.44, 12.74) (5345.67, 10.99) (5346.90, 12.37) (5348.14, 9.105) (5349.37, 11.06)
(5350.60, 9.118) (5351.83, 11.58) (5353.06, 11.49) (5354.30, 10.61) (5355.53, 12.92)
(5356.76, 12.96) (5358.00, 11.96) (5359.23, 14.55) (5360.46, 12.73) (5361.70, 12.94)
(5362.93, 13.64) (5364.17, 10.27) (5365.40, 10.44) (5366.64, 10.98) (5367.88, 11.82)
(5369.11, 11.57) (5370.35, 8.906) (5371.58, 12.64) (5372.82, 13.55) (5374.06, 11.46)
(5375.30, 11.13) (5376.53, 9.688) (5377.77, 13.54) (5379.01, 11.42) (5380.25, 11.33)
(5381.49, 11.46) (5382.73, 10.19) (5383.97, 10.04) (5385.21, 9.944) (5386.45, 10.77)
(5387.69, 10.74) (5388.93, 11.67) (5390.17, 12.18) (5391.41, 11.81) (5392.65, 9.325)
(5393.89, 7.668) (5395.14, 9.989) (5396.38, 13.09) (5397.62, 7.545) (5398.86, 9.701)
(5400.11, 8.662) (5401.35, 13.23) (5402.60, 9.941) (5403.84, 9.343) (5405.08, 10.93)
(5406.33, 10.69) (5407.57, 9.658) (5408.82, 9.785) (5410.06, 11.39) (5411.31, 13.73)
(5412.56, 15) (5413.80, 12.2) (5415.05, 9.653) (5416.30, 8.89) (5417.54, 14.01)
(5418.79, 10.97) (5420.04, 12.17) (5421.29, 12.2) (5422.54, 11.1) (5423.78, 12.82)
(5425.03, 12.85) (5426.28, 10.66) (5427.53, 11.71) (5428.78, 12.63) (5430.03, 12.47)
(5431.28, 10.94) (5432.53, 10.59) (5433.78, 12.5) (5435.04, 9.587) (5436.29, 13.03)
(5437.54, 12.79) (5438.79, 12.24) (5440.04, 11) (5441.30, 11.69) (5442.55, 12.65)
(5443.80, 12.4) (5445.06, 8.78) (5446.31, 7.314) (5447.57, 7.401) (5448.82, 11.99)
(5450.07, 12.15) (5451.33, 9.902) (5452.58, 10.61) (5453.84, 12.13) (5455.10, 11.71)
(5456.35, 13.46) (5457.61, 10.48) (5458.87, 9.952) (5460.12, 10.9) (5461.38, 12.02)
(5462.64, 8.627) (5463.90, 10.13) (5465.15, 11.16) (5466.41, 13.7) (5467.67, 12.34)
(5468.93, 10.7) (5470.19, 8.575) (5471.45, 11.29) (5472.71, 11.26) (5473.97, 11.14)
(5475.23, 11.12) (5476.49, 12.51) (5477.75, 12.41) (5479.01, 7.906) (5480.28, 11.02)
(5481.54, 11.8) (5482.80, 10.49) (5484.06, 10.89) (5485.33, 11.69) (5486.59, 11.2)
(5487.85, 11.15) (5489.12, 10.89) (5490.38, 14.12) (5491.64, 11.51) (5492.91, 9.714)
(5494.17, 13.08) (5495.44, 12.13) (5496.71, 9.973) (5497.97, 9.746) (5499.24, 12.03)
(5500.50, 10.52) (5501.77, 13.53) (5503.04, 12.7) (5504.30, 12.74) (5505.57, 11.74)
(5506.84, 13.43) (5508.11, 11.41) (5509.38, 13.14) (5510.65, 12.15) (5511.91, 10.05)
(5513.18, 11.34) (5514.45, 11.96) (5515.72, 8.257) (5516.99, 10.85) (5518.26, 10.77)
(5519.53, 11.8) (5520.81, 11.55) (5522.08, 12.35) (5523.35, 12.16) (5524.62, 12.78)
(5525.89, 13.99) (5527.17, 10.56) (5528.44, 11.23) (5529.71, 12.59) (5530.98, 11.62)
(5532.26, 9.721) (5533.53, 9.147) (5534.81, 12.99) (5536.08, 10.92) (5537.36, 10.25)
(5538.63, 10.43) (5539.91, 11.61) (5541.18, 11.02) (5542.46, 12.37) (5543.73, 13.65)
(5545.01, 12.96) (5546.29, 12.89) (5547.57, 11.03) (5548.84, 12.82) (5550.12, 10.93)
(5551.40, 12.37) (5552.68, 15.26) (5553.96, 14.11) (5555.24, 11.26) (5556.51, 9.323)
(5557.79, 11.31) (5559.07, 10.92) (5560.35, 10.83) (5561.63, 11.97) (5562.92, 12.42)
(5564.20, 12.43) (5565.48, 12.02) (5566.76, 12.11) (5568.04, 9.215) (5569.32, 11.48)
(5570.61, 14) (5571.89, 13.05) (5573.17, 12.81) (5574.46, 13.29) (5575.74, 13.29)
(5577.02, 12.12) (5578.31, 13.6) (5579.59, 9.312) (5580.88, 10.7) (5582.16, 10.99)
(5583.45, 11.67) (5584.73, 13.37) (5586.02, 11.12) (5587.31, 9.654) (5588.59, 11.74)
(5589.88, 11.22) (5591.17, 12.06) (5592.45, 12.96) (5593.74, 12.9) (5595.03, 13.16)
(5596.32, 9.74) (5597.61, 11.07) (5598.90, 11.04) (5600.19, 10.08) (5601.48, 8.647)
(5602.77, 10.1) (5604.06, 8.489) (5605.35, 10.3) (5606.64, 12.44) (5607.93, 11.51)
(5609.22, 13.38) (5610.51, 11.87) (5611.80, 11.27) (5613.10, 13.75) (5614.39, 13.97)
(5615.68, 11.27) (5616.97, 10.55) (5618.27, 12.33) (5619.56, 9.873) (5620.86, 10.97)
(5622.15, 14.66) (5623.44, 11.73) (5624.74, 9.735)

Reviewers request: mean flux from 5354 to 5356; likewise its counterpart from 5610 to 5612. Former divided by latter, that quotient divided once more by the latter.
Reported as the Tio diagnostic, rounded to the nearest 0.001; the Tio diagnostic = 0.088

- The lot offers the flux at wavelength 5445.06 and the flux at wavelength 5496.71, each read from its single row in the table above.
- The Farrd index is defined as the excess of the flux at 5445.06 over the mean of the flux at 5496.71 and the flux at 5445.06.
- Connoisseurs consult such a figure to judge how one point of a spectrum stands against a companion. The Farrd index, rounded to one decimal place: -0.6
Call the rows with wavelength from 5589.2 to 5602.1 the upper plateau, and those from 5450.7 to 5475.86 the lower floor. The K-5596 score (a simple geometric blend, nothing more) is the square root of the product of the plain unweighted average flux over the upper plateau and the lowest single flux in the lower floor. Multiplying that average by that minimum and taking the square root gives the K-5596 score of 9.8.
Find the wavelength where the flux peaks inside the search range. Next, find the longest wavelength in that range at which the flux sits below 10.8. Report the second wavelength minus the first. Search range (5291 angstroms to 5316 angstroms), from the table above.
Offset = -8.6 angstroms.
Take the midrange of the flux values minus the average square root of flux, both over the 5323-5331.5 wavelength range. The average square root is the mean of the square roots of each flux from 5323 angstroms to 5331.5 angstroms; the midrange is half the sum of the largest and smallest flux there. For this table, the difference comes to 8.45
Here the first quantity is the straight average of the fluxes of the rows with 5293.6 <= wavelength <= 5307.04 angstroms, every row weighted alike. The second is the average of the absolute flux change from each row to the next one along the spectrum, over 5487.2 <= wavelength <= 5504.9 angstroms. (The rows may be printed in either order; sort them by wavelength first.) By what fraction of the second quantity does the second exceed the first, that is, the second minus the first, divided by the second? -5.2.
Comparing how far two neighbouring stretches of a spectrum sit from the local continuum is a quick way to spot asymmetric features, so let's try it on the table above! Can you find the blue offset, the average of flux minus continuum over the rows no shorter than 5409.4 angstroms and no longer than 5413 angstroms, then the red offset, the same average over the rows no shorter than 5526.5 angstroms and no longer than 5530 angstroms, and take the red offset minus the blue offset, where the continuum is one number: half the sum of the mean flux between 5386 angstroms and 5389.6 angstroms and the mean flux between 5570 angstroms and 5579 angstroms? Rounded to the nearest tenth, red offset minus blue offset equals -1.9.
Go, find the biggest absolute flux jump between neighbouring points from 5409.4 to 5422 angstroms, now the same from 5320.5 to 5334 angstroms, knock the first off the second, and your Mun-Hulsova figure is -1.3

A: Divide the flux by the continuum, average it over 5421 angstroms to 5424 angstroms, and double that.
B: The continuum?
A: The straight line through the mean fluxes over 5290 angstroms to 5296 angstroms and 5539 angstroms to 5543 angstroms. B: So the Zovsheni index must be 2.06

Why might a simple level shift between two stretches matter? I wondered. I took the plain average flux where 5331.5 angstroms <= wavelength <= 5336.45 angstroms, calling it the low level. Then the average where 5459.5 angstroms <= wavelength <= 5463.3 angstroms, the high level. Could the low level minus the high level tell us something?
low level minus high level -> 1.4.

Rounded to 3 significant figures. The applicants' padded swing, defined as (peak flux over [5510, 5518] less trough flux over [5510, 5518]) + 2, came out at 5.89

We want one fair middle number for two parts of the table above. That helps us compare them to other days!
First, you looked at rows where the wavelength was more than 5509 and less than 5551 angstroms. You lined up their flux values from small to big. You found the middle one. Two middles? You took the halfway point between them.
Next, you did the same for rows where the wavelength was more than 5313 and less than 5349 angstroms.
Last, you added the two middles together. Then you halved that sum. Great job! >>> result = 12.1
